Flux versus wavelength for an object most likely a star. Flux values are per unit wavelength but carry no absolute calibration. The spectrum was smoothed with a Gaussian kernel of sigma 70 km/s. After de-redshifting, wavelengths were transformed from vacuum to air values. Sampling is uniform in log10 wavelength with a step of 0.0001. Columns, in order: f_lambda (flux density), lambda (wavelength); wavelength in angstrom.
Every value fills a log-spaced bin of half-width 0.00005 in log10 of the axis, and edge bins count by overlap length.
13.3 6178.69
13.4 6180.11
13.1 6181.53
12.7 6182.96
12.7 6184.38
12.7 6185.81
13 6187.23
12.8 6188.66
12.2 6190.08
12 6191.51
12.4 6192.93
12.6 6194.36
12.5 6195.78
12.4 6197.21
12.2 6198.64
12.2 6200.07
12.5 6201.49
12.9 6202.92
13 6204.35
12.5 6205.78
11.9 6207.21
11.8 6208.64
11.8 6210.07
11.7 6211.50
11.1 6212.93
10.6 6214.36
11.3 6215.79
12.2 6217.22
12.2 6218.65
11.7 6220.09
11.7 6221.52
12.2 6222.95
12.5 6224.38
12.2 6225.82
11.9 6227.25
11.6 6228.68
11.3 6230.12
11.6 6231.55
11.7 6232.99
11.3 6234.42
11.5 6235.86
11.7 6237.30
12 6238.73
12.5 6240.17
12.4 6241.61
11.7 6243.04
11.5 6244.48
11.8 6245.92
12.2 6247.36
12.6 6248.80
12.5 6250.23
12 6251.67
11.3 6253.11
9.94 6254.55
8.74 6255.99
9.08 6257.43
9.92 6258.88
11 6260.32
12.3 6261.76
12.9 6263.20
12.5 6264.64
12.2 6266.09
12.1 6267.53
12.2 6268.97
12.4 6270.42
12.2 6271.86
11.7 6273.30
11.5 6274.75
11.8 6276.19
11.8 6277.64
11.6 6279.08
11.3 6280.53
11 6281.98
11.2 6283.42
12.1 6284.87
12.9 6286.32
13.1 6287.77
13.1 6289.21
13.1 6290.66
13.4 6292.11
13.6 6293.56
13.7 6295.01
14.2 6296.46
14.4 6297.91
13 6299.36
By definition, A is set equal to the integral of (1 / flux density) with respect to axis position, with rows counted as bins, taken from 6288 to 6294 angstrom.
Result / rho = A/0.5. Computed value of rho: 0.91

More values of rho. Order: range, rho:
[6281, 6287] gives 1.02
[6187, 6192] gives 0.80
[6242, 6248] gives 1.02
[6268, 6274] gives 0.99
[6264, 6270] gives 0.98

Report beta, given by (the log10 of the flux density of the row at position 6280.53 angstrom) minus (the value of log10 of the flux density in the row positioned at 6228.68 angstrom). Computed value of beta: -0.011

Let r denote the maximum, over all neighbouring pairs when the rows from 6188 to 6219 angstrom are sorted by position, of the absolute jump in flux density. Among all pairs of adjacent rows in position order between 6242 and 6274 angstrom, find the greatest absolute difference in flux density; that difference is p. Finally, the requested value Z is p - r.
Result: 0.46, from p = 1.4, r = 0.90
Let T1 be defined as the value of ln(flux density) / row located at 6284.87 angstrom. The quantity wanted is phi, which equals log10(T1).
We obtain 0.397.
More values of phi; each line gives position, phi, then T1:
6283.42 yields 0.383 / 2.42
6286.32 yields 0.408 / 2.56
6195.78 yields 0.402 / 2.53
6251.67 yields 0.395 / 2.48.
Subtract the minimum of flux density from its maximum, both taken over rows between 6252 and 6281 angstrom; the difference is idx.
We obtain 4.2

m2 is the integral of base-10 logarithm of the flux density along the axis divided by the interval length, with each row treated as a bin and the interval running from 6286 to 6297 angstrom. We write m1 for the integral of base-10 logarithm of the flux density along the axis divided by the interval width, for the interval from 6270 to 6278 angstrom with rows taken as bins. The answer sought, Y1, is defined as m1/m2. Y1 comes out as 0.95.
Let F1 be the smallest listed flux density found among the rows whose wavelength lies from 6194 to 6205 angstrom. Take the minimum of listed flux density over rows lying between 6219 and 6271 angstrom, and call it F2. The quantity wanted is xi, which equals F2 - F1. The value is -3.5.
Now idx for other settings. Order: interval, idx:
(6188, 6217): 2.4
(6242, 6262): 3.9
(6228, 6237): 0.4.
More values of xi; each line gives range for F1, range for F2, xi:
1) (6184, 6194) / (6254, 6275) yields -3.3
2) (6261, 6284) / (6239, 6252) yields 0.5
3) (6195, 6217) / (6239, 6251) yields 0.9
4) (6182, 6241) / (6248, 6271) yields -1.9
